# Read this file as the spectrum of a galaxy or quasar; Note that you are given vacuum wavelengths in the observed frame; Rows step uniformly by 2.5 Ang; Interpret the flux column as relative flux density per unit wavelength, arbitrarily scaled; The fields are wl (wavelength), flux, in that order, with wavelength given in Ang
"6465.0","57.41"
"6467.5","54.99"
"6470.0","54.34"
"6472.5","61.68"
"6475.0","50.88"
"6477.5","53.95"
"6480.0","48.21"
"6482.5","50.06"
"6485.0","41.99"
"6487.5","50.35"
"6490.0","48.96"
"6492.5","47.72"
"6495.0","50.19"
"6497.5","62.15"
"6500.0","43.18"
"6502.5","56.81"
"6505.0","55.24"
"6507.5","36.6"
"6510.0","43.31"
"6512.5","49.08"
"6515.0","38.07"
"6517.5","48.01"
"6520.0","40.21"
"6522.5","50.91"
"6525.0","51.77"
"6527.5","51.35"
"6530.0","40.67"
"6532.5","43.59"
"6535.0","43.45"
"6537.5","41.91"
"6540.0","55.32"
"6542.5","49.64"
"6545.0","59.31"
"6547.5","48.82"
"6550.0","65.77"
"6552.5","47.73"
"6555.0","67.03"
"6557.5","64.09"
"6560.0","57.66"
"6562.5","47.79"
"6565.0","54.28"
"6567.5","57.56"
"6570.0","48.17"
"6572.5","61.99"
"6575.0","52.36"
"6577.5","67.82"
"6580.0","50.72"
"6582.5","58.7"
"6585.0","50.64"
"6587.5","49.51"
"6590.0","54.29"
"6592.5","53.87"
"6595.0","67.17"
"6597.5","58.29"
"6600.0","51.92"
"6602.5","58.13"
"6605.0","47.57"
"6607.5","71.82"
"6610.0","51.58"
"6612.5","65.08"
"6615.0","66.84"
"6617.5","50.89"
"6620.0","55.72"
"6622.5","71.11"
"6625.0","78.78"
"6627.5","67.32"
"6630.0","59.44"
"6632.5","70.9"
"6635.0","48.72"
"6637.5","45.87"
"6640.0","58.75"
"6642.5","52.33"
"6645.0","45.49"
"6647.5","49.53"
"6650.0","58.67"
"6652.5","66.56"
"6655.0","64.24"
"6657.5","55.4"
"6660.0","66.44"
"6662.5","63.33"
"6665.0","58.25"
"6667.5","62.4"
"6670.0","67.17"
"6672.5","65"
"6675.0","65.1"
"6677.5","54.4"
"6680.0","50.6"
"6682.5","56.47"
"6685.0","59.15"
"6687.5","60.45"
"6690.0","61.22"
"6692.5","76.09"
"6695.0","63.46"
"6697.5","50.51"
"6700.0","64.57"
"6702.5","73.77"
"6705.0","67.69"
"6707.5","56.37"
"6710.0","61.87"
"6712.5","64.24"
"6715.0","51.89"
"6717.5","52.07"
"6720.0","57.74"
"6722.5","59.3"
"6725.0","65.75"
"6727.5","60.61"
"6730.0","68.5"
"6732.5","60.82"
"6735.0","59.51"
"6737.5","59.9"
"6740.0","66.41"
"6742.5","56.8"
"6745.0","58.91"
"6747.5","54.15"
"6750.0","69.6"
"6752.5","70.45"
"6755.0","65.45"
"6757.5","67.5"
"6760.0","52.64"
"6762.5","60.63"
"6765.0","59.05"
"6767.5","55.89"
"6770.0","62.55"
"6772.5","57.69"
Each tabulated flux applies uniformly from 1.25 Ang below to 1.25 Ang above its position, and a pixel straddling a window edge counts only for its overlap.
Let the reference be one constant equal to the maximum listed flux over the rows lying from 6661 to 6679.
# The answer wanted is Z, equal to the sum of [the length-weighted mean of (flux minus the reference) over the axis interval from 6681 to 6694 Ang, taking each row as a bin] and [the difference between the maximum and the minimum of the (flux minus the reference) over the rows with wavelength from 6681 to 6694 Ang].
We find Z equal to 15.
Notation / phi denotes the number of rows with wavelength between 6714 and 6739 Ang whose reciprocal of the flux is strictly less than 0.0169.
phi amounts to 7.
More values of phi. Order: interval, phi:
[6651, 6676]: 8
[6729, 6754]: 7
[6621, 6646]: 5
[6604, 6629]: 6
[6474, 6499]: 1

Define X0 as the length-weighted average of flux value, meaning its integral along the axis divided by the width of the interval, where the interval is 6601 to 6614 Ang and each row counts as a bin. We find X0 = 59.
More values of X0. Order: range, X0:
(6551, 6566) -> 57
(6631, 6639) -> 55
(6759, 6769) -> 57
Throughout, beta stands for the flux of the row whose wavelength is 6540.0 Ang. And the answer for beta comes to 55.32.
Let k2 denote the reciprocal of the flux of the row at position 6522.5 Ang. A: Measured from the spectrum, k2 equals 0.020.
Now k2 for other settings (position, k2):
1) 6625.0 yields 0.013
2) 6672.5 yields 0.015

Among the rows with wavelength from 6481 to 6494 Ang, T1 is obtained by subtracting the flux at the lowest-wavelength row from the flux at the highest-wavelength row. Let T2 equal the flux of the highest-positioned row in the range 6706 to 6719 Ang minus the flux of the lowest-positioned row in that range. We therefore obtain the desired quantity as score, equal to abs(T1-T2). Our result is 2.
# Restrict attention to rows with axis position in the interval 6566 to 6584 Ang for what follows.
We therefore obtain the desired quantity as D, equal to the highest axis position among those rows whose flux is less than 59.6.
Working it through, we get 6582.5 Ang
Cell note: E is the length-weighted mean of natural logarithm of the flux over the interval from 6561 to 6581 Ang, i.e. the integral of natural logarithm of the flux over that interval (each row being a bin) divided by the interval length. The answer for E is 4.00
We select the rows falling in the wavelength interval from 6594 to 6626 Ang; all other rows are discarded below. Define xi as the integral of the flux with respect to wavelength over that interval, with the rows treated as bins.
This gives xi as 1951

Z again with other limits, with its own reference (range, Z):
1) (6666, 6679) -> 8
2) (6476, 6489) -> -6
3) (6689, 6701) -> 22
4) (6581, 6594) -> -4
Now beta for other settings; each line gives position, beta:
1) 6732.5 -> 60.82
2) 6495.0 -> 50.19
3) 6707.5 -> 56.37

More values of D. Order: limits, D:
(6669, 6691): 6685.0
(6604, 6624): 6620.0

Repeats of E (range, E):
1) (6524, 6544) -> 3.85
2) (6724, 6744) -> 4.13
